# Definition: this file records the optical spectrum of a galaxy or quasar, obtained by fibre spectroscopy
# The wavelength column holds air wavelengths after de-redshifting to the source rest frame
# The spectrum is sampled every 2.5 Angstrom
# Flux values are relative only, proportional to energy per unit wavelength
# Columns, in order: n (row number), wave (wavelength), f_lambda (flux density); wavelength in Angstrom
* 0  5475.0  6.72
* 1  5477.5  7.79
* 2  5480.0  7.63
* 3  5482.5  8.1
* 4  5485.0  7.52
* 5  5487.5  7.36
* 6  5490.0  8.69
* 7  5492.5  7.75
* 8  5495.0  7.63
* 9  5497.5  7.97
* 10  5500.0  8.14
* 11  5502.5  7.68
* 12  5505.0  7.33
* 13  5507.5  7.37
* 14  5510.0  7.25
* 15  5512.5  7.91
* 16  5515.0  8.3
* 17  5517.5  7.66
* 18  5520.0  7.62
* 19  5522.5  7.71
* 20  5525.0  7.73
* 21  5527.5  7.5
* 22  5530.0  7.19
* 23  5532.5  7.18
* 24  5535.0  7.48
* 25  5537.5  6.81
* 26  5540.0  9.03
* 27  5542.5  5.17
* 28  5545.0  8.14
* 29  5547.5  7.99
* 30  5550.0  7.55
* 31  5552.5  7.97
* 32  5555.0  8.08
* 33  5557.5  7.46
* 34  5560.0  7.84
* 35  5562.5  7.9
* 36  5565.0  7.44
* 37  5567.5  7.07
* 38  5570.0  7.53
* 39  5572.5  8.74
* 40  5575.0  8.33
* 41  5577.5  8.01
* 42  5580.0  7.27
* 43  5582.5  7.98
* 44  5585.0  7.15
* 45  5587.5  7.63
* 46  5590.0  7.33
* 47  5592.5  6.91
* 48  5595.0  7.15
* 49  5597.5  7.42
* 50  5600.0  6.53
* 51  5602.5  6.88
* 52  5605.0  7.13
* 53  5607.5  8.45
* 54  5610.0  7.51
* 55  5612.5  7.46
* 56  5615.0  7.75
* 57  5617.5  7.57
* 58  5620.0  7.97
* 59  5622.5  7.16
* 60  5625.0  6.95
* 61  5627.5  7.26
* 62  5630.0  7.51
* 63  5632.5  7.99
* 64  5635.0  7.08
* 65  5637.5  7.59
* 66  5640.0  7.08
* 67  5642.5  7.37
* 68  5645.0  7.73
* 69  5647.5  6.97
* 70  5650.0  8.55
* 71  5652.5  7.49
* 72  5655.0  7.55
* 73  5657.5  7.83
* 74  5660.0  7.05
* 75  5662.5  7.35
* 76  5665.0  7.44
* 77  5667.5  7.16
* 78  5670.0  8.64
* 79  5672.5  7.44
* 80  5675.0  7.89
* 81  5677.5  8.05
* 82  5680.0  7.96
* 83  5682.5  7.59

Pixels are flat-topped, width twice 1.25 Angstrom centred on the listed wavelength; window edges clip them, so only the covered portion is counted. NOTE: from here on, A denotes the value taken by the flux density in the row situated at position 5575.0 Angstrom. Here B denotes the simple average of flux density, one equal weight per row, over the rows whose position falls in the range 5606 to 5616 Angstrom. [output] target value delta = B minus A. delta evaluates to -0.5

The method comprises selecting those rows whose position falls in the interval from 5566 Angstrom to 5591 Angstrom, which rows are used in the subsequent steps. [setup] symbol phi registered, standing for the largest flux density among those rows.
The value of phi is 8.74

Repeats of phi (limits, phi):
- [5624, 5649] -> 7.99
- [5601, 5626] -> 8.45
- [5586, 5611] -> 8.45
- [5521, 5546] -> 9.03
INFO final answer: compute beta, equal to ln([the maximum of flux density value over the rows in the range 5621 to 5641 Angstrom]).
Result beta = 2.08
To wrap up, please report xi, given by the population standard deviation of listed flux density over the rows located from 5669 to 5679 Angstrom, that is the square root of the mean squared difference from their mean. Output 0.43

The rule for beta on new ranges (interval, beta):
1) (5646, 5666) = 2.15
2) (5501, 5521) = 2.12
